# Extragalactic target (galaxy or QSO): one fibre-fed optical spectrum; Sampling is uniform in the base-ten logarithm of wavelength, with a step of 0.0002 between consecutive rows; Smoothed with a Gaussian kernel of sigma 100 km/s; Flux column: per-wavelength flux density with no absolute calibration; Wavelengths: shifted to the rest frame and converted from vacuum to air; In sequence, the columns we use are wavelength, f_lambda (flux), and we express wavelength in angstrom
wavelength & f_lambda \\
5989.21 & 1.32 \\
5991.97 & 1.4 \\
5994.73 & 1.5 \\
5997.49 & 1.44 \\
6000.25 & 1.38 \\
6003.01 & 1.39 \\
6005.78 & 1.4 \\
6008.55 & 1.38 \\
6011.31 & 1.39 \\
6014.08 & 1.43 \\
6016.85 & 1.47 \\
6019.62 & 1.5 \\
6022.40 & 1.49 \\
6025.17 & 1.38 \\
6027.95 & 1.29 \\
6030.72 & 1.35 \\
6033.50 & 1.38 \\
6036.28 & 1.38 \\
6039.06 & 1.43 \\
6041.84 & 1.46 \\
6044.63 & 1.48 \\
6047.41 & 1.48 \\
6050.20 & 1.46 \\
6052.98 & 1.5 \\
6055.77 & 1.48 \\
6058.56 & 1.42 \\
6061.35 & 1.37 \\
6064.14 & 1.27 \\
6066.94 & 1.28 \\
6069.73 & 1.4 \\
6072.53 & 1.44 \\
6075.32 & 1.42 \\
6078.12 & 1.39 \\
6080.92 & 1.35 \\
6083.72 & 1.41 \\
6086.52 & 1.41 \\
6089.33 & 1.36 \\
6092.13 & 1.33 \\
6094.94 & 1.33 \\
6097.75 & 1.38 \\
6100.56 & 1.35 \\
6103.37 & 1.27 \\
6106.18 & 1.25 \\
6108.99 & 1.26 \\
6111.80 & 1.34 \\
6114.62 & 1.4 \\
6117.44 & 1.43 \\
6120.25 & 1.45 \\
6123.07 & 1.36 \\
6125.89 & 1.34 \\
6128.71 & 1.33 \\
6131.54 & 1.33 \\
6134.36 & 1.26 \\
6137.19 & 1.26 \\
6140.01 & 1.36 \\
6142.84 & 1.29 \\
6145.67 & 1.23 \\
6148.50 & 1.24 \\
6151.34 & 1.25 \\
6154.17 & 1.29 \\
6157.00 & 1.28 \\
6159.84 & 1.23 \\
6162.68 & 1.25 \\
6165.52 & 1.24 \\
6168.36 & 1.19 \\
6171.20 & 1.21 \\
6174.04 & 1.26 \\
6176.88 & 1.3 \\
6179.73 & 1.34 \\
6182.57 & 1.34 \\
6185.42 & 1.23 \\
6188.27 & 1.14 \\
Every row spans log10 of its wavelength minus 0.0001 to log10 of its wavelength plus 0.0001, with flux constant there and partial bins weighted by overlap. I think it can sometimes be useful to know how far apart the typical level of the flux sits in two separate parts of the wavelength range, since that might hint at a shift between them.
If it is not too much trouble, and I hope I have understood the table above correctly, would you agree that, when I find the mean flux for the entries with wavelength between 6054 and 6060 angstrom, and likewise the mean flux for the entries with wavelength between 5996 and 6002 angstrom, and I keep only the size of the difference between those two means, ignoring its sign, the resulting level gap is 0.040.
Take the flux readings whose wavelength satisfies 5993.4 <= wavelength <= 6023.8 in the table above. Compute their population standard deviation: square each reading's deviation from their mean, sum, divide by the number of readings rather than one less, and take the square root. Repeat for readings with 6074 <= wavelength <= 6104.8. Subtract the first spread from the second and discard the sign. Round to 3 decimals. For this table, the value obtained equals 0.004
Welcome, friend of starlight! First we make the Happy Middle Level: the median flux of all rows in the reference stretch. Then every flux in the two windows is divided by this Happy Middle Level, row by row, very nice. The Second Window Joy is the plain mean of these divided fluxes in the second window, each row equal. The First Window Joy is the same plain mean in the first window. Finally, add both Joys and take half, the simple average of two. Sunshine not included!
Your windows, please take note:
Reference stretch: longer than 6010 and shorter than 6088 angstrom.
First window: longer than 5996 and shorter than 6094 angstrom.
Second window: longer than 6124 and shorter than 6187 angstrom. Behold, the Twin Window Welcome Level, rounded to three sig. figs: 0.947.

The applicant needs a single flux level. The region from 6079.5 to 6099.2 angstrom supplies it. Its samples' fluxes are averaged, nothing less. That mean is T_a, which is 1.37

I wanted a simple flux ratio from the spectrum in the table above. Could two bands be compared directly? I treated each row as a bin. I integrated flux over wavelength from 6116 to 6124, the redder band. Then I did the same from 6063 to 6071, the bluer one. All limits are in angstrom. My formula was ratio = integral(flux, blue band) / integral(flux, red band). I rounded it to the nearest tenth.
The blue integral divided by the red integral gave 0.9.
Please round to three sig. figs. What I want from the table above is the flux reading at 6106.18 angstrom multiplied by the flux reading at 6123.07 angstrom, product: 1.70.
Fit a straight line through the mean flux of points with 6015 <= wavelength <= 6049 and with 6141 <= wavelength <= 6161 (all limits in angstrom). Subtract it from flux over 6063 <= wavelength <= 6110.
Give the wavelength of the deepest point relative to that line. 6064.14 angstrom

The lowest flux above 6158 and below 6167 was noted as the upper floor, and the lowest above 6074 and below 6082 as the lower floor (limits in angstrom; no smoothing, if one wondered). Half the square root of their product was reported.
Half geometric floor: 0.64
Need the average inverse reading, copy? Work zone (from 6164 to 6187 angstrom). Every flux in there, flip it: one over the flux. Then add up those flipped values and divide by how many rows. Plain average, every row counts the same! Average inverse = 0.79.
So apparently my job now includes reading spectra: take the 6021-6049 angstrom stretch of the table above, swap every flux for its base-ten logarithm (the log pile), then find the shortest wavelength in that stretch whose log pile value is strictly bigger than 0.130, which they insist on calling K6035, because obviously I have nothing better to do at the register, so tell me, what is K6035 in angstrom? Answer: 6022.40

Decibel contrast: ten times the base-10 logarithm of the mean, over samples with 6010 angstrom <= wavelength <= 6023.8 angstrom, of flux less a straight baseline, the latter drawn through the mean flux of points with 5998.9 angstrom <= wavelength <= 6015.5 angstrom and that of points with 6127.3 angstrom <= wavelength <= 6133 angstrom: -11.8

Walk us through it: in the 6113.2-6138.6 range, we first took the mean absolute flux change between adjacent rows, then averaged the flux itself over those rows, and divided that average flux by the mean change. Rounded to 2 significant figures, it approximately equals 45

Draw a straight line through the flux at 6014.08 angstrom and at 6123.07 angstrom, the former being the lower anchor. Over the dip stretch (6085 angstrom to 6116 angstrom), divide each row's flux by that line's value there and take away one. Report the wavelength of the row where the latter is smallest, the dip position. 6106.18 angstrom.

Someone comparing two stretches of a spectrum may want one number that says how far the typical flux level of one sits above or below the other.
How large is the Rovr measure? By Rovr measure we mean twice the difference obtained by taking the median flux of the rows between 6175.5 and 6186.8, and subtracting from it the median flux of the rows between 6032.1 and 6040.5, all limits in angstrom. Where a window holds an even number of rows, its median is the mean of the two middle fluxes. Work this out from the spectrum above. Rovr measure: -0.12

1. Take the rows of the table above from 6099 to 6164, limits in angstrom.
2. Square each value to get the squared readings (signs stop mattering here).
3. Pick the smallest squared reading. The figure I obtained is 1.51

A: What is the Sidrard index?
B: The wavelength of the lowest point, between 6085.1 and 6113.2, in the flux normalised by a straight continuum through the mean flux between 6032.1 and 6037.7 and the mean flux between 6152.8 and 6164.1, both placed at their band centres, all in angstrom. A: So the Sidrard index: 6106.18 angstrom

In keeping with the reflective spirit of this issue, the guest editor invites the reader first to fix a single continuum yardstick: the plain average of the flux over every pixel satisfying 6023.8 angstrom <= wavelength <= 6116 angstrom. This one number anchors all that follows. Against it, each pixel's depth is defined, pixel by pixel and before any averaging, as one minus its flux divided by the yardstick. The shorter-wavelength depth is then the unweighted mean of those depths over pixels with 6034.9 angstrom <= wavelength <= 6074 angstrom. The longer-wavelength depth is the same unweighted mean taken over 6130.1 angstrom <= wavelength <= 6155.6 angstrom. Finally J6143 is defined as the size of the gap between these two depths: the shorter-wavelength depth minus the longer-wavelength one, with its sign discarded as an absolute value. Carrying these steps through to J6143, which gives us 0.101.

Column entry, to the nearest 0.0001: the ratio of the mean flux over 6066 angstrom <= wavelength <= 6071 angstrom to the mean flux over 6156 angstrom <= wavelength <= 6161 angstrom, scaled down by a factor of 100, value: 0.0107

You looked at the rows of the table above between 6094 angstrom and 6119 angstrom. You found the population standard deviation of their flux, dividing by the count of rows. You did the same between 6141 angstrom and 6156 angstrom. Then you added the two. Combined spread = 0.086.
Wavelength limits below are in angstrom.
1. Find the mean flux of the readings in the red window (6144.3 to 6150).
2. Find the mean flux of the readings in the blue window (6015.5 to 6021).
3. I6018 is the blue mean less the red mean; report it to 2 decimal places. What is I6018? 0.25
